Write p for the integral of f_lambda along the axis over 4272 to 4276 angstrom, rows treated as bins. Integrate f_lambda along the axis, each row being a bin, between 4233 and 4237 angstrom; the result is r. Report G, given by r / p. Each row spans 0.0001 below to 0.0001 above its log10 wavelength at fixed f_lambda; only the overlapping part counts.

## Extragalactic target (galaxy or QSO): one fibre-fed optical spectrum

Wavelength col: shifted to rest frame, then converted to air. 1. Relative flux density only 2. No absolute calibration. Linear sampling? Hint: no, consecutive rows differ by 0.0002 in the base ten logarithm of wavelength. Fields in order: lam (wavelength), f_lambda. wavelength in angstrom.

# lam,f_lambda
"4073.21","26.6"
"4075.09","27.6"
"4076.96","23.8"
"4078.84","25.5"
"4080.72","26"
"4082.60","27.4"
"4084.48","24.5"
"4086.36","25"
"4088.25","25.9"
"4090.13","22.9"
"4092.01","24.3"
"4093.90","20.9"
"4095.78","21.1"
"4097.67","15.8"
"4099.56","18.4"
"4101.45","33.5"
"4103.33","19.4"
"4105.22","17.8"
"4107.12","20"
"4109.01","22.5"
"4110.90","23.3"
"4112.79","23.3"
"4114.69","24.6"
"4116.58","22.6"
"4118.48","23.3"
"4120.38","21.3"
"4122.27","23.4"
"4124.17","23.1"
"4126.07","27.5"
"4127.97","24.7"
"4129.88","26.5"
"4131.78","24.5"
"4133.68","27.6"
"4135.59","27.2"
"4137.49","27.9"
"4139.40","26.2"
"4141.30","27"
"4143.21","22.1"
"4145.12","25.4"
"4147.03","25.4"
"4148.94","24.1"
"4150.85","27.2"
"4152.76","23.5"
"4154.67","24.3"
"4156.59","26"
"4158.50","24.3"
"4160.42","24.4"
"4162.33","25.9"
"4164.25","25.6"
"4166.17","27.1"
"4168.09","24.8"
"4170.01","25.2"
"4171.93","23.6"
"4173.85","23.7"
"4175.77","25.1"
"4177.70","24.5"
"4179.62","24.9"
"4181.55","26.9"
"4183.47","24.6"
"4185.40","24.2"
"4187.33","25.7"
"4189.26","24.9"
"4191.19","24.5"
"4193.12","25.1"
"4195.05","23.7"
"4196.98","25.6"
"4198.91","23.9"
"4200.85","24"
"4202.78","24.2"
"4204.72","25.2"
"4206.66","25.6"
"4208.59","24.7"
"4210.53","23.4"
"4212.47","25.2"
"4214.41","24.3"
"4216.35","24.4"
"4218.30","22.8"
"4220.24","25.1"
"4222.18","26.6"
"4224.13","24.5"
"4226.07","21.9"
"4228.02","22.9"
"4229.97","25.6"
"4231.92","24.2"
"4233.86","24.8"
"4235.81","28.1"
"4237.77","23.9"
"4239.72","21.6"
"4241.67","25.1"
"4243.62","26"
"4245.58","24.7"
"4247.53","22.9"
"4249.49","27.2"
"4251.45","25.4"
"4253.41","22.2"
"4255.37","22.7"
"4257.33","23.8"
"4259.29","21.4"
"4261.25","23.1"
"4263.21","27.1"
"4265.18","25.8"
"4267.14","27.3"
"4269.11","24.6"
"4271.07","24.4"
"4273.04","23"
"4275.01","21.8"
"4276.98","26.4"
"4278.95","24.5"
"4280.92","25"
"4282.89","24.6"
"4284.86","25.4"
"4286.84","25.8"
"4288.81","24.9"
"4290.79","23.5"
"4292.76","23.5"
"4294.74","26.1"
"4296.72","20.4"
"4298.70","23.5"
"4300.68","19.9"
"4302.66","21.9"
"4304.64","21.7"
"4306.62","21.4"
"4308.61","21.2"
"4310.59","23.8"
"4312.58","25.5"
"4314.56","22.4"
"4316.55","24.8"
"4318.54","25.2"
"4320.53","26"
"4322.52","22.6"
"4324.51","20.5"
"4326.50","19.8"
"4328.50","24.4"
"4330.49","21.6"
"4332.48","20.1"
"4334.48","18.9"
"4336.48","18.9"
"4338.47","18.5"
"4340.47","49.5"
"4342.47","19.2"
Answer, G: 1.17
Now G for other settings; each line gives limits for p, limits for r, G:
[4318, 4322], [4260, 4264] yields 0.98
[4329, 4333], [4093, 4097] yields 0.96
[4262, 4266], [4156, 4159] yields 0.72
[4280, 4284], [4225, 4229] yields 0.90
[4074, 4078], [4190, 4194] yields 0.96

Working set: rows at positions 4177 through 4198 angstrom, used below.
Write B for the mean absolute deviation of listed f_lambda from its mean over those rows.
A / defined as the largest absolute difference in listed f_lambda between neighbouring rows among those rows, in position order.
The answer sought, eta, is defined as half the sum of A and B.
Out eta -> 1.5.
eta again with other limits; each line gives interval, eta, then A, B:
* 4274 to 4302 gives 3.6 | 5.7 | 1.6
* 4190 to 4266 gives 2.7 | 4.3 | 1.2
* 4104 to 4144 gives 3.5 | 4.9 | 2.1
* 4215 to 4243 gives 2.7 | 4.2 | 1.3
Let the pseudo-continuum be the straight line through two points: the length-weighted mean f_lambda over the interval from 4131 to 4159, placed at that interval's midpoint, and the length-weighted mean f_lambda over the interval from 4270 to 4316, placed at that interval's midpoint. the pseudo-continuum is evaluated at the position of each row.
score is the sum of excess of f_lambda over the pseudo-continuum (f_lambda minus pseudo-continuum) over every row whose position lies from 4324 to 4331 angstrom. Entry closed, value -6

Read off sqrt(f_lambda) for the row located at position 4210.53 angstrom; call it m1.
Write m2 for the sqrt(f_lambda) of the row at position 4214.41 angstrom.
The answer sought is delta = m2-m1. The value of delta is 0.1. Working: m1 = 4.84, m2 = 4.93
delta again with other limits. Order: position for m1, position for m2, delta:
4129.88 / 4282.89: -0.2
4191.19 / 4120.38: -0.3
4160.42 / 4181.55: 0.2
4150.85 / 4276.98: -0.1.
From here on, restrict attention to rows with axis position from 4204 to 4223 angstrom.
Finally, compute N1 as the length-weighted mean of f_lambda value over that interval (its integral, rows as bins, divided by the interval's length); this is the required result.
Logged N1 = 24.7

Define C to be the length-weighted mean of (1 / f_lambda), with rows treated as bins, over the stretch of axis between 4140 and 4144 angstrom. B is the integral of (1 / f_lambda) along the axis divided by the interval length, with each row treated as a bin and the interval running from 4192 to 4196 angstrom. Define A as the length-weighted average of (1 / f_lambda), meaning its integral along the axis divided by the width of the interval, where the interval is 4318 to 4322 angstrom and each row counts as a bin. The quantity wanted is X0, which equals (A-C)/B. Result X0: -0.03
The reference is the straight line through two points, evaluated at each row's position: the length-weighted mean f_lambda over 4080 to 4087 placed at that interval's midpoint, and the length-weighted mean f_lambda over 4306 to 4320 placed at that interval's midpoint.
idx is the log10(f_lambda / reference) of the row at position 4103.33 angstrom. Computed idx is -0.120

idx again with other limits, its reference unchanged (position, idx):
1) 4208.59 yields 0.002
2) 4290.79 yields -0.006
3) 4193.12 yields 0.007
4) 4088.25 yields 0.003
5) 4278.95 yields 0.010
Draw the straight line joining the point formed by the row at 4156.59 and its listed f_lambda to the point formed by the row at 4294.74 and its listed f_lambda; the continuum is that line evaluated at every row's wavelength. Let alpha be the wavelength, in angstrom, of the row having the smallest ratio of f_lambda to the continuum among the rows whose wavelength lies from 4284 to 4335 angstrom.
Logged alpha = 4334.48 angstrom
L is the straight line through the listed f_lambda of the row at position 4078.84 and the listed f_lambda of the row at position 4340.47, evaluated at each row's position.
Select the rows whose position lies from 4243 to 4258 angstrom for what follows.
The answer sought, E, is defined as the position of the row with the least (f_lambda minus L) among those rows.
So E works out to 4253.41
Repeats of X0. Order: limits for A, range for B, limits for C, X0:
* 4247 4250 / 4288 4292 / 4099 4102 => -0.05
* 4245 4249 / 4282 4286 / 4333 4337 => -0.27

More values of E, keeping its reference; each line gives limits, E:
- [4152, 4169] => 4168.09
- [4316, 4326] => 4324.51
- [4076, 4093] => 4090.13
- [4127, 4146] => 4143.21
